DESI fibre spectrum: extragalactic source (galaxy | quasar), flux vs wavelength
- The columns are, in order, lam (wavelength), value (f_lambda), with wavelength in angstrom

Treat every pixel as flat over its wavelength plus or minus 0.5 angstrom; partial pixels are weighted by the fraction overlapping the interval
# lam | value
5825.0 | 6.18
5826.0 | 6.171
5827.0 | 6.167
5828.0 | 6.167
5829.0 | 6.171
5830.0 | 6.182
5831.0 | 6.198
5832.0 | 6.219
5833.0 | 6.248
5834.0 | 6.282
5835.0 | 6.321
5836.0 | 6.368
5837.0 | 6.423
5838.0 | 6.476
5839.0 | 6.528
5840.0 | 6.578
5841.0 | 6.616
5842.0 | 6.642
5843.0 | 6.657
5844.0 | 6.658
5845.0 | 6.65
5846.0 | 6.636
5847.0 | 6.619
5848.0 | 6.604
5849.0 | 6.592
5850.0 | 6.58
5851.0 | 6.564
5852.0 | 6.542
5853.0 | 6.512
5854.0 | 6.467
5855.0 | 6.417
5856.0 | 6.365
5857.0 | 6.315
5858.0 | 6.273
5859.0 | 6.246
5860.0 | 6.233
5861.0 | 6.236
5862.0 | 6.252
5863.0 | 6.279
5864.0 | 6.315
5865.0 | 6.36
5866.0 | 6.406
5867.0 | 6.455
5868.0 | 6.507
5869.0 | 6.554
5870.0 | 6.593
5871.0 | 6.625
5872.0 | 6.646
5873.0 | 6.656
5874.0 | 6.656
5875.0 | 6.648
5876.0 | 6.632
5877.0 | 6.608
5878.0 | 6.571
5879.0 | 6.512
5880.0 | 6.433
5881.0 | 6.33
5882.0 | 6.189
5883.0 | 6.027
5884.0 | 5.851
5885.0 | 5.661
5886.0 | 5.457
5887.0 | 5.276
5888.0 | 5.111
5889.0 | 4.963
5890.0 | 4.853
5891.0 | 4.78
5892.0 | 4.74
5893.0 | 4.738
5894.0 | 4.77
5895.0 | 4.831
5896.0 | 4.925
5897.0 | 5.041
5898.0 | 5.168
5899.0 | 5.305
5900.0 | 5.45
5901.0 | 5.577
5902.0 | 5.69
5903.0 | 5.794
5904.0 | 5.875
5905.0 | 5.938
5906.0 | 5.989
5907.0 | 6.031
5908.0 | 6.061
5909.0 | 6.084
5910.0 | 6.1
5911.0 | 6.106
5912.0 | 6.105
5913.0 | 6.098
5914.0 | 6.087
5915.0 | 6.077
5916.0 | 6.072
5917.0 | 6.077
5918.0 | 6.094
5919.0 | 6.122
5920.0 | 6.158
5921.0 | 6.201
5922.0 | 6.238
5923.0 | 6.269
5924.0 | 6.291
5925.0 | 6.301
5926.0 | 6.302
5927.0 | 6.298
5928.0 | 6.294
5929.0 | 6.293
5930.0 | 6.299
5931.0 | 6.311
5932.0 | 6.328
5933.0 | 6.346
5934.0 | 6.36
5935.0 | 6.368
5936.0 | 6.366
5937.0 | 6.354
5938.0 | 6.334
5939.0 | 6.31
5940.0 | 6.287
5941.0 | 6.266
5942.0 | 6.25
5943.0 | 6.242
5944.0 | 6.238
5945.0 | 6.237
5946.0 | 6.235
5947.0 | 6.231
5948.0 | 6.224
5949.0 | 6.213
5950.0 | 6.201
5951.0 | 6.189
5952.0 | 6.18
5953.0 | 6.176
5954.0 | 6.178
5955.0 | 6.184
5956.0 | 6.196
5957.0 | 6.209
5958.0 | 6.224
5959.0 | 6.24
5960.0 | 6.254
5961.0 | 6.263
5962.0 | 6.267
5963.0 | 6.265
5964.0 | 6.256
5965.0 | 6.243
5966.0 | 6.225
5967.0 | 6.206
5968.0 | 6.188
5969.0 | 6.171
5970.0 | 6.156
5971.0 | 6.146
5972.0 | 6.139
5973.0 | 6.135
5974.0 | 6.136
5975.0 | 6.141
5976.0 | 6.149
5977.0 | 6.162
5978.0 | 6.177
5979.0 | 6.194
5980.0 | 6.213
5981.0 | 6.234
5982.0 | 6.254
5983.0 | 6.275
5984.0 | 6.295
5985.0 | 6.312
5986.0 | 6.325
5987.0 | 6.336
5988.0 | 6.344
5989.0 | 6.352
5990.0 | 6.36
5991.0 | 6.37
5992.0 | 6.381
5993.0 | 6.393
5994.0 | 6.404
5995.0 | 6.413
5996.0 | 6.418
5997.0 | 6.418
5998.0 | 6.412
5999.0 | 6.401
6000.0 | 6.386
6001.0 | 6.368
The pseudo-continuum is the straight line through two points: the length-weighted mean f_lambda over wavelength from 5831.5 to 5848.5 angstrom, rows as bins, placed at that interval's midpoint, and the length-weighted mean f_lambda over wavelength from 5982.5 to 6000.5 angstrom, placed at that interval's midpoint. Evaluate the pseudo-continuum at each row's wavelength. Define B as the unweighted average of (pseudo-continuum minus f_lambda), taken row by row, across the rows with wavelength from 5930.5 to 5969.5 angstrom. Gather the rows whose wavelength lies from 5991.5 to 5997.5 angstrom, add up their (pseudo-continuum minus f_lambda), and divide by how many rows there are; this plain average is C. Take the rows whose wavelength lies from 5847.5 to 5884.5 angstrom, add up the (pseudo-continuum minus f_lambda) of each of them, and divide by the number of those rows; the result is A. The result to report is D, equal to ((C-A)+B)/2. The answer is 0.03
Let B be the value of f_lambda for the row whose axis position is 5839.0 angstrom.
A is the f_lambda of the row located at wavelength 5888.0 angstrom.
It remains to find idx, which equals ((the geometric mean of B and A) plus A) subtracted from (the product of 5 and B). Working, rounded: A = 5.111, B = 6.528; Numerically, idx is 21.8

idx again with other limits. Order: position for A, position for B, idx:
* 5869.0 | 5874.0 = 20.1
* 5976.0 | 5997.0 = 19.7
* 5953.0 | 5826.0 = 18.5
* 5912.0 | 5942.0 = 19.0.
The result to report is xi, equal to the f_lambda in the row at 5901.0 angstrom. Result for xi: 5.577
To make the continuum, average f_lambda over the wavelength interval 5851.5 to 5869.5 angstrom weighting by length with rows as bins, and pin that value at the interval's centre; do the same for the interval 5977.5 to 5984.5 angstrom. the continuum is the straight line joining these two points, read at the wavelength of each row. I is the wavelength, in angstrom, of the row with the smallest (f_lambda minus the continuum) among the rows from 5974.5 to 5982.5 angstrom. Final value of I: 5975.0 angstrom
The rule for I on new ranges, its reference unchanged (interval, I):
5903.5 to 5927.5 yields 5904.0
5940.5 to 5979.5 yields 5973.0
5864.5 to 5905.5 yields 5893.0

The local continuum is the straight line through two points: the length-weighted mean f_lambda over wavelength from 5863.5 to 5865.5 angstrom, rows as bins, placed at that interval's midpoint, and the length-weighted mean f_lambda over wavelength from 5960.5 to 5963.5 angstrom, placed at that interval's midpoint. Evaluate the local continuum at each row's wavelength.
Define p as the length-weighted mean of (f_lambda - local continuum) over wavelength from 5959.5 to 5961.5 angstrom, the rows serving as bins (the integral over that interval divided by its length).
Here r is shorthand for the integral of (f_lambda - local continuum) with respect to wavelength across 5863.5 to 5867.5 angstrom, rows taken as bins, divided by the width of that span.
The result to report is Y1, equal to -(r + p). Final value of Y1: -0.04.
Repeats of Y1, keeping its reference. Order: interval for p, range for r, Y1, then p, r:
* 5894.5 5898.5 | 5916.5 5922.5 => 1.47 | -1.32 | -0.15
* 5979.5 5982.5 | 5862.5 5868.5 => -0.03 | -0.02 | 0.05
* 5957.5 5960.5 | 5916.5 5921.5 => 0.19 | -0.03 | -0.17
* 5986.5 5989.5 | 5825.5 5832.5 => 0.08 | 0.10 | -0.18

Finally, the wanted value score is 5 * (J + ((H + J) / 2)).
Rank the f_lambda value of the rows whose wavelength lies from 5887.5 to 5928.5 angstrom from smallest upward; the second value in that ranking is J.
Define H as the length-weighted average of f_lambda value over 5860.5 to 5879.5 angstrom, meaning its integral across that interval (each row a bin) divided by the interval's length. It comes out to 52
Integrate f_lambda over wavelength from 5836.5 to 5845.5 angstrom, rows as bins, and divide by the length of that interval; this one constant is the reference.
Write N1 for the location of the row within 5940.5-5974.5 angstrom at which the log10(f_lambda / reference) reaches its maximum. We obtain 5962.0 angstrom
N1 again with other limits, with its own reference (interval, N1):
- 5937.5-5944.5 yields 5938.0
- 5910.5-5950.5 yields 5935.0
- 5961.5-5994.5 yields 5994.0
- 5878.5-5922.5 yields 5879.0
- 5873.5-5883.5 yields 5874.0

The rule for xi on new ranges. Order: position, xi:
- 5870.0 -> 6.593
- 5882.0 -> 6.189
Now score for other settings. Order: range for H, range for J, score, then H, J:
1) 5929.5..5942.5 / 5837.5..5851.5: 65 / 6.3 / 6.528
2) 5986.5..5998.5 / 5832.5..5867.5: 63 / 6.4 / 6.236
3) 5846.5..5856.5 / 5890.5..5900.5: 52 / 6.5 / 4.74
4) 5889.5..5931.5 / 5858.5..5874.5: 61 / 5.8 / 6.236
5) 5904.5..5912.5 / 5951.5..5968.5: 61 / 6.1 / 6.178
